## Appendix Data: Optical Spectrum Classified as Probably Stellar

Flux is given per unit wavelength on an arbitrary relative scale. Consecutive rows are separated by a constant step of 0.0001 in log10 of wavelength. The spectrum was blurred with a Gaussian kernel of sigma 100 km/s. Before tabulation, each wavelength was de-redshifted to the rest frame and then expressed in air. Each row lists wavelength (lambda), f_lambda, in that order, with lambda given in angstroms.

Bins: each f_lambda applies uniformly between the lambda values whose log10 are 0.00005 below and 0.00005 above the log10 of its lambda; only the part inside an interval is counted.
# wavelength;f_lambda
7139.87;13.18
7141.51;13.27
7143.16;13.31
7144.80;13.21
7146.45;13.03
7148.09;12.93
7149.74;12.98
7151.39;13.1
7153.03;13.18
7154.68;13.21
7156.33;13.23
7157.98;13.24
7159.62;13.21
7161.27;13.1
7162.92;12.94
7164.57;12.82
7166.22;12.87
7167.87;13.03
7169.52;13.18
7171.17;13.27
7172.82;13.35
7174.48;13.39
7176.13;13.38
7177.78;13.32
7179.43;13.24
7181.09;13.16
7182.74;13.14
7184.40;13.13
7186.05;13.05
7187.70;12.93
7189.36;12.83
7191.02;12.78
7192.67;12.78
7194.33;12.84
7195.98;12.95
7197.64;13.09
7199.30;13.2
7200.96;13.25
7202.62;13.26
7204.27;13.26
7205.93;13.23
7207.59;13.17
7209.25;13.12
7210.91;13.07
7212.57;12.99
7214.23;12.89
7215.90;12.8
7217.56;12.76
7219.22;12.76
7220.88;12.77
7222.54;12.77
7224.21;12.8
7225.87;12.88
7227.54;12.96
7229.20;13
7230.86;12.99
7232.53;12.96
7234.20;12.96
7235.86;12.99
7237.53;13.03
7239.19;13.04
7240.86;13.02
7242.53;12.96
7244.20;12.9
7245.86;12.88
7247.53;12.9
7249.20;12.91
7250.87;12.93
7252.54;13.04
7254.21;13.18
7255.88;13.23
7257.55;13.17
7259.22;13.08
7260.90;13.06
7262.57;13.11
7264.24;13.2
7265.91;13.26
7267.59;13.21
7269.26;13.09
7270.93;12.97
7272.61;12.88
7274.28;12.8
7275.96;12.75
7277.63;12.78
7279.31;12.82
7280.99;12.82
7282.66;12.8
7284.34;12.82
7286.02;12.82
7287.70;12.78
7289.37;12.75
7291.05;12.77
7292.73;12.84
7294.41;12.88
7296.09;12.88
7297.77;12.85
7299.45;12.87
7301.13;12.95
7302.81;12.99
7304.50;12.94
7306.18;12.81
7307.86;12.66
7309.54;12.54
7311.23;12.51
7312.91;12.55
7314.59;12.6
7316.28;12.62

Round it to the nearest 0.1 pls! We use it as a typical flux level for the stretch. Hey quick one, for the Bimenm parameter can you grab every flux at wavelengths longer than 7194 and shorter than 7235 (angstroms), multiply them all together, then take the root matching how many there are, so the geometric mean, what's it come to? 13.0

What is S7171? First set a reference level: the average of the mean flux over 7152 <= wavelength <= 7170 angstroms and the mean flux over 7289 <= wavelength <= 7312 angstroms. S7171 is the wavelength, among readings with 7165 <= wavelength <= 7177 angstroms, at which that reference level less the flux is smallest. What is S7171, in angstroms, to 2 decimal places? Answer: 7174.48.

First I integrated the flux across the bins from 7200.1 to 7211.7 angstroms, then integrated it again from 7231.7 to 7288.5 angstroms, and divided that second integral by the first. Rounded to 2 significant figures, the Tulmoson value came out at 4.8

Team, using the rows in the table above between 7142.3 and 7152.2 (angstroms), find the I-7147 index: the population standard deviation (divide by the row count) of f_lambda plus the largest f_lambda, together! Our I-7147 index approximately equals 13.4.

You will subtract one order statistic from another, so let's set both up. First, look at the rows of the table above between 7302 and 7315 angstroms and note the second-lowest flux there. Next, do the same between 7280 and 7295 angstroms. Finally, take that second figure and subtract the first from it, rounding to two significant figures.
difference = 0.23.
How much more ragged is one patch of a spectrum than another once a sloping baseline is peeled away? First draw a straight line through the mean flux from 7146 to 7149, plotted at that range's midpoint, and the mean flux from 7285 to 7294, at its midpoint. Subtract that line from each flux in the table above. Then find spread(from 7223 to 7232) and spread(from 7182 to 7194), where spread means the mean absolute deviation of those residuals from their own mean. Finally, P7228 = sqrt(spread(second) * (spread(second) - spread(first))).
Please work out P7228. 0.089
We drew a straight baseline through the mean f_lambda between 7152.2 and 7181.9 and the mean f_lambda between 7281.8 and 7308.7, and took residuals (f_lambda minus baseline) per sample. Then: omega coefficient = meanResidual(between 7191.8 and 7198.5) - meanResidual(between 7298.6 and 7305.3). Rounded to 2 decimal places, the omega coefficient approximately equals -0.30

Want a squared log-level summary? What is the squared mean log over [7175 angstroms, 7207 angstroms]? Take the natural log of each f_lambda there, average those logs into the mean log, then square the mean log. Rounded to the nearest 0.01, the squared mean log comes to 6.62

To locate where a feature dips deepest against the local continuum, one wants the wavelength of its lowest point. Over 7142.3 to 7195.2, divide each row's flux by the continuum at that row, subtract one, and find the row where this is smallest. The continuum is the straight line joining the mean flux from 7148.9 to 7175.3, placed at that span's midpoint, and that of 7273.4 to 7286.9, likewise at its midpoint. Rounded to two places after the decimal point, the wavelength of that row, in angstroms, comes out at 7164.57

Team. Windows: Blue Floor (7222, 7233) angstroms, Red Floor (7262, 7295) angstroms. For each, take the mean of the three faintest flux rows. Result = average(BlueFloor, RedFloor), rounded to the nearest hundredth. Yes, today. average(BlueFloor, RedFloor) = 12.79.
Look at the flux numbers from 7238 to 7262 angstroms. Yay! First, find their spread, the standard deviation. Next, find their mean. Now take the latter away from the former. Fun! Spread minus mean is -12.9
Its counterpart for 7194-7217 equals -12.9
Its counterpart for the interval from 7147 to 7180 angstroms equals -13.0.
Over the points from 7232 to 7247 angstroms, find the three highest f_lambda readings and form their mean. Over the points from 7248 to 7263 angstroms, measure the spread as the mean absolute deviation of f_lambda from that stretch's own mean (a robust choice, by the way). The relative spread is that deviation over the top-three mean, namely 0.0064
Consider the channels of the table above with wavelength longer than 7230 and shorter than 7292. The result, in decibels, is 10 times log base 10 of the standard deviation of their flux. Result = -8.3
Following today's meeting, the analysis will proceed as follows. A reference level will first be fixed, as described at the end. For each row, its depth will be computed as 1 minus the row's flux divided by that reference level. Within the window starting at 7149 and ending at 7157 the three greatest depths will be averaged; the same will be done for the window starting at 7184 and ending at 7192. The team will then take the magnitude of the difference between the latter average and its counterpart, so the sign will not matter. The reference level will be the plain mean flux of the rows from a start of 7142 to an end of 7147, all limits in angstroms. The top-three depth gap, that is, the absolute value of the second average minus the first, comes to 0.0182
